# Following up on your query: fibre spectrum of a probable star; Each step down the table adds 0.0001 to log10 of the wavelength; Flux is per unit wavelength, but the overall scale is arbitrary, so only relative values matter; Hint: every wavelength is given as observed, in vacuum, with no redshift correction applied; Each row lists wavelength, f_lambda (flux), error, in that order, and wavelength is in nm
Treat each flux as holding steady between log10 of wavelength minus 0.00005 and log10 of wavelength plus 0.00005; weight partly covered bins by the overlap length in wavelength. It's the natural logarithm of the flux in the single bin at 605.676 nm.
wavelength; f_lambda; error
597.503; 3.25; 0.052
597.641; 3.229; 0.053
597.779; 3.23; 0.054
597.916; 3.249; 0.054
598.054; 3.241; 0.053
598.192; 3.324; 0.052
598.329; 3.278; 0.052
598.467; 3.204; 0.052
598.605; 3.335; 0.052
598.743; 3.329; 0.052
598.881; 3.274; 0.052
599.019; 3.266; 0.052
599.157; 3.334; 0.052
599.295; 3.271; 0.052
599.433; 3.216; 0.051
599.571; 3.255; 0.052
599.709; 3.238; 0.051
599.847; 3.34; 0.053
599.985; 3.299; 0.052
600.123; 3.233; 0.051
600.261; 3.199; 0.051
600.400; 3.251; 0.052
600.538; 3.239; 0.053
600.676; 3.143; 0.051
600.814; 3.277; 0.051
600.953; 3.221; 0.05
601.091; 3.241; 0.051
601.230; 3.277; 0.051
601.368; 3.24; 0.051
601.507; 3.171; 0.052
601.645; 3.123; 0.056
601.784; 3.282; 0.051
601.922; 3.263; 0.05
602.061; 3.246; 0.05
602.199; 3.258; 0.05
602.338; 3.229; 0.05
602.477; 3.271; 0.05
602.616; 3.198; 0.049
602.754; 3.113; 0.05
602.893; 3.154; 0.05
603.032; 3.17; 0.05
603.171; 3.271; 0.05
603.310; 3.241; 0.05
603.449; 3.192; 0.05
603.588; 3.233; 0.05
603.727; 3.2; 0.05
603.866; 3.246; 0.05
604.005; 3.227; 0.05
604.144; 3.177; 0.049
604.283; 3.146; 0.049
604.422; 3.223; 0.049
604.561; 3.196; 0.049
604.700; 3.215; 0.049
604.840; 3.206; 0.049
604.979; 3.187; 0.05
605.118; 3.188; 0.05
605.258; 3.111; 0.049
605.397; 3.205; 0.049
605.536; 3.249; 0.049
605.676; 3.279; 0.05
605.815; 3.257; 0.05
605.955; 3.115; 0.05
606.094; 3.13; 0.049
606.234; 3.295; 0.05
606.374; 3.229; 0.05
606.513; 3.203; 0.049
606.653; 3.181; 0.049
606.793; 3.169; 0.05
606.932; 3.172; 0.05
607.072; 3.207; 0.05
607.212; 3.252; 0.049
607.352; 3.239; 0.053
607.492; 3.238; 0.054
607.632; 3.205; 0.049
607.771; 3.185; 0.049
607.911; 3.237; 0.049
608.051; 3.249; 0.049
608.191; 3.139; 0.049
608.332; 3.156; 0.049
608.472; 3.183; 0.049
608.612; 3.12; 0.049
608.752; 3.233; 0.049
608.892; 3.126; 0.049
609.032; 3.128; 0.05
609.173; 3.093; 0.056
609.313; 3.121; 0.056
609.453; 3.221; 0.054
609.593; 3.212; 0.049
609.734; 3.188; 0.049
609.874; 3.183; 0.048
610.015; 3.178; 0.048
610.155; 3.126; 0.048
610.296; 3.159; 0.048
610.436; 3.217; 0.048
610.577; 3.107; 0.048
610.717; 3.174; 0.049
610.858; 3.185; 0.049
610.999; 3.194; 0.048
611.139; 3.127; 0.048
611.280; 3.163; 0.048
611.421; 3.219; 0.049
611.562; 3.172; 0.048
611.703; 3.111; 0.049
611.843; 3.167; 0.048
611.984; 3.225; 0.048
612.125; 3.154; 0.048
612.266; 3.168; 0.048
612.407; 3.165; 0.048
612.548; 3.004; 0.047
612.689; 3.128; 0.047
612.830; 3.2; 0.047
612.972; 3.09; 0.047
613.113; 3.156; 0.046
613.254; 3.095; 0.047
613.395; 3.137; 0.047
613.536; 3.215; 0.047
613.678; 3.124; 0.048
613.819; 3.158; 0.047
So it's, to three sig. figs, 1.19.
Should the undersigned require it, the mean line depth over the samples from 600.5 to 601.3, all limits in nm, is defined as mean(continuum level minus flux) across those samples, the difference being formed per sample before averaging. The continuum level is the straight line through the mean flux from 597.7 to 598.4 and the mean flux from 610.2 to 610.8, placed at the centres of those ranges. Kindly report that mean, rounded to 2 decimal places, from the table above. 0.01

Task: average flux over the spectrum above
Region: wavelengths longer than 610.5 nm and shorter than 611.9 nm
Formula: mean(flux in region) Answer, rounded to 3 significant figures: 3.16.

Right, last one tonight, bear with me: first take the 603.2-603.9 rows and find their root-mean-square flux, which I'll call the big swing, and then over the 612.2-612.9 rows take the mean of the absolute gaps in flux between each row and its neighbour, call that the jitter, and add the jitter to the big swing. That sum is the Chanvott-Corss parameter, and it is 3.31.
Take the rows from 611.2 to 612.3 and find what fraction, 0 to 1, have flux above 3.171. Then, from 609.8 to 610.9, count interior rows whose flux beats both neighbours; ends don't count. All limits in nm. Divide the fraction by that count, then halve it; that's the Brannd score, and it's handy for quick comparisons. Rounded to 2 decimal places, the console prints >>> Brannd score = 0.19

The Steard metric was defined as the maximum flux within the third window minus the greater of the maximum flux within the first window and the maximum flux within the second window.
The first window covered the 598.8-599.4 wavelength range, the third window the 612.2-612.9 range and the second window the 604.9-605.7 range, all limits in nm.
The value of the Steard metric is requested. -0.13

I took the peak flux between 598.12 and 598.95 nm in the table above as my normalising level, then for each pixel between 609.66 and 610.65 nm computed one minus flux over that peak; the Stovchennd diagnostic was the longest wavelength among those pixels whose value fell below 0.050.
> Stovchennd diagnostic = 610.436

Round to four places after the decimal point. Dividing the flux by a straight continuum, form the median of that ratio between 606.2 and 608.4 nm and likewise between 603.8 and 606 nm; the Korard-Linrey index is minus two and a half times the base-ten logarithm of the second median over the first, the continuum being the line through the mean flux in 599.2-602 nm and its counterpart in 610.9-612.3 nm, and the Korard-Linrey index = 0.0049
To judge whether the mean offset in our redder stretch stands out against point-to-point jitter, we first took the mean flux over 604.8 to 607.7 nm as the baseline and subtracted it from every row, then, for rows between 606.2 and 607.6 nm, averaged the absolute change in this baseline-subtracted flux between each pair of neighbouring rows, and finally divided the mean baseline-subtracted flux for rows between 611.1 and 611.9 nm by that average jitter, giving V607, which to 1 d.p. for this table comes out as -1.8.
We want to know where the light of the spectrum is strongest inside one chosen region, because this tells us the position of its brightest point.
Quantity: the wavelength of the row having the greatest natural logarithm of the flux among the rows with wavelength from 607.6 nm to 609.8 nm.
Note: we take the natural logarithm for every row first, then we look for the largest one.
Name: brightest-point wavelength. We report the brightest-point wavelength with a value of 608.051 nm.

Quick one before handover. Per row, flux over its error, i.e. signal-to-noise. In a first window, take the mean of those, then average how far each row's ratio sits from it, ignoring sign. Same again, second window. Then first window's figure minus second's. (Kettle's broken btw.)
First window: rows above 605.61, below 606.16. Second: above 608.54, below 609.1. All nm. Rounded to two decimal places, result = 0.15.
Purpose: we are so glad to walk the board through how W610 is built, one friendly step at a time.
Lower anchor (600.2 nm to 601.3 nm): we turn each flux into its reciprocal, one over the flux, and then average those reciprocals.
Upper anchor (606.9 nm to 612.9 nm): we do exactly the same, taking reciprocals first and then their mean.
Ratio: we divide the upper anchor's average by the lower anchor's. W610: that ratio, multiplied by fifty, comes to 50.9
